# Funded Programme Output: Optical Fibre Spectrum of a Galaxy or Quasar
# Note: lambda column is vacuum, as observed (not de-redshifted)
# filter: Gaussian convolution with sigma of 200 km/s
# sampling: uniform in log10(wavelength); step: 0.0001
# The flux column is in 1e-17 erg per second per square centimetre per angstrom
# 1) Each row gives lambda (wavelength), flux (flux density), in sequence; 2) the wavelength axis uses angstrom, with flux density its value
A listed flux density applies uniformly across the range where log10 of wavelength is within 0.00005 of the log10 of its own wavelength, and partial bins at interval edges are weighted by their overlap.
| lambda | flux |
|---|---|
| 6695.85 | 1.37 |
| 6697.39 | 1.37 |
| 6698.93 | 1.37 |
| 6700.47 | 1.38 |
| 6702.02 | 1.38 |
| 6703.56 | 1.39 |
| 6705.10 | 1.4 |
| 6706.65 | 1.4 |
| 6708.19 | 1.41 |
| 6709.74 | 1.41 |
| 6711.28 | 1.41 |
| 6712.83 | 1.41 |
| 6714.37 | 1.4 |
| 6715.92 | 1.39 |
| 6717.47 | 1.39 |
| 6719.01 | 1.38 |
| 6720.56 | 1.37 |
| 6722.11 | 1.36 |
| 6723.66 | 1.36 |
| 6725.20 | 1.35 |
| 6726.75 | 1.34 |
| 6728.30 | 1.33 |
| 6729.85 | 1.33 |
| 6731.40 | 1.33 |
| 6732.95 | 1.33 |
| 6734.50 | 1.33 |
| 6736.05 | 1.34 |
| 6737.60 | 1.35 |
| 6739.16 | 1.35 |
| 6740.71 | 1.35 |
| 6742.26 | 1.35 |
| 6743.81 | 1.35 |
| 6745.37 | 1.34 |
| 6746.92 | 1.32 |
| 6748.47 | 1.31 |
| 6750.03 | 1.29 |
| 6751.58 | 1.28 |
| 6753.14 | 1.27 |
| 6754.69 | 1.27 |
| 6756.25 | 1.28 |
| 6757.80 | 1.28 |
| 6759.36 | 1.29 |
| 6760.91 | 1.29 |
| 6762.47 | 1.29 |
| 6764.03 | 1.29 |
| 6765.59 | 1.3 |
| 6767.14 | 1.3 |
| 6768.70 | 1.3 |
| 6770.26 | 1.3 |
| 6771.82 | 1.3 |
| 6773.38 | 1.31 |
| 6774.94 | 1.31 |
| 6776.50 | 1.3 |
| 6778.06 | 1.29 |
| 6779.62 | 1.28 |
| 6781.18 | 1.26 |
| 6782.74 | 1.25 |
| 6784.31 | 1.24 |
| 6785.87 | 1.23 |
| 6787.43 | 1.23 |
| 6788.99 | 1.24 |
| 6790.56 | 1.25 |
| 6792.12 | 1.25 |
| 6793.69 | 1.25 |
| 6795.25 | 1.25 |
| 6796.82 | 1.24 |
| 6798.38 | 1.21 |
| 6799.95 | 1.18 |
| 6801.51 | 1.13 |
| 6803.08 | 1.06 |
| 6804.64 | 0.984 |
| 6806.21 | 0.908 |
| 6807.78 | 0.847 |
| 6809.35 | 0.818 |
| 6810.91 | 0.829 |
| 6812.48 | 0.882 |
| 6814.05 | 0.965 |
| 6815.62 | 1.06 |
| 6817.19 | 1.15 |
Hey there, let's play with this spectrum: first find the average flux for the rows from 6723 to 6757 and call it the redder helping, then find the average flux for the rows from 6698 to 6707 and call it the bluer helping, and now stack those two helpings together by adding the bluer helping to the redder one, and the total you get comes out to 2.71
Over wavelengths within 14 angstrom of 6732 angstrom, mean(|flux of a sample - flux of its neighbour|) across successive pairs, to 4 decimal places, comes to 0.0047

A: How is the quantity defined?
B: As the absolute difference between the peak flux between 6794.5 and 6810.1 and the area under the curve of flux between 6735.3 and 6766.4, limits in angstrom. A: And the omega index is 39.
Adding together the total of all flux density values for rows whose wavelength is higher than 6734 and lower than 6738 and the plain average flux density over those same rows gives 5.4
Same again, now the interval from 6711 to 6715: 5.6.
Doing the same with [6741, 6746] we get 5.4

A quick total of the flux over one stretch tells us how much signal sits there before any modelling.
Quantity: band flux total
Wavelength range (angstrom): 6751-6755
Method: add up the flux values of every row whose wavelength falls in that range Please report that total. 3.8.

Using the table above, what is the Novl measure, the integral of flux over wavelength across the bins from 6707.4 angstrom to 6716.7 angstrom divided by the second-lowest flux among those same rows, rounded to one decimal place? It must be 9.3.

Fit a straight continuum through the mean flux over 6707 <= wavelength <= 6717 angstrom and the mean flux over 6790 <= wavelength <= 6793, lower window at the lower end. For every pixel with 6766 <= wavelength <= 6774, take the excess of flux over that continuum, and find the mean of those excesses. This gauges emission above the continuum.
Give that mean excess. 0.011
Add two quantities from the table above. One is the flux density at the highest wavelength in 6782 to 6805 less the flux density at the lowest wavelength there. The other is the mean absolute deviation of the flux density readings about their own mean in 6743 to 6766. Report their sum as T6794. -0.248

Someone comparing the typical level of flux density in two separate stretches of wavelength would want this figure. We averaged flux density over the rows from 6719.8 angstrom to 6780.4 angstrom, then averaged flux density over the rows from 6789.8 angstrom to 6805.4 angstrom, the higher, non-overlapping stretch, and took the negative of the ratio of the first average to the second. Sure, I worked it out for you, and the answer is -1.11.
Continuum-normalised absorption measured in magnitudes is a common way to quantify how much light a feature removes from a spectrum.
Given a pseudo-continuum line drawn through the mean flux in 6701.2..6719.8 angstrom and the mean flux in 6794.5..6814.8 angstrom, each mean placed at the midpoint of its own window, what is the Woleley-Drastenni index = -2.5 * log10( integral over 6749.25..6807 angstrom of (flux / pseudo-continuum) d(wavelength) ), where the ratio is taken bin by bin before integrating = -4.5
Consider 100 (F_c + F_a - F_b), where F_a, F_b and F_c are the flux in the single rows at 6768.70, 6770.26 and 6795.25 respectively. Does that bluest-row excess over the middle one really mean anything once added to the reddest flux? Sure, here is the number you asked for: 125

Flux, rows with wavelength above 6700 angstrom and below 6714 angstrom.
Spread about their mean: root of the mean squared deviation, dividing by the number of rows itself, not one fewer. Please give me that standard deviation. 0.012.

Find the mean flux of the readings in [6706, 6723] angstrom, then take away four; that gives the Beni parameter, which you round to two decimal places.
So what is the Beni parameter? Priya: -2.61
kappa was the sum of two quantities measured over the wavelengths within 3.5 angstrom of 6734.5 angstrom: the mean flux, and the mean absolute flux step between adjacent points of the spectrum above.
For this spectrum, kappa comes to 1.34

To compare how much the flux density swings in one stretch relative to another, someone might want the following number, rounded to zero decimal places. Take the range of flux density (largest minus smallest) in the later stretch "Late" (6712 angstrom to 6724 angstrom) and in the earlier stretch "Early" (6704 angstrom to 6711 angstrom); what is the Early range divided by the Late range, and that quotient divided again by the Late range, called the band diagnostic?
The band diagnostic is 4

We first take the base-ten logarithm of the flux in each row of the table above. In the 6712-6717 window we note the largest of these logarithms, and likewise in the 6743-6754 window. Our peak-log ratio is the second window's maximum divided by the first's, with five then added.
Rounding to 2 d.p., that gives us 5.87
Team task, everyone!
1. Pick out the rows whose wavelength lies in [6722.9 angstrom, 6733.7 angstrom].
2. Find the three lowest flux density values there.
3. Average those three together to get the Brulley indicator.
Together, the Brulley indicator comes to 1.33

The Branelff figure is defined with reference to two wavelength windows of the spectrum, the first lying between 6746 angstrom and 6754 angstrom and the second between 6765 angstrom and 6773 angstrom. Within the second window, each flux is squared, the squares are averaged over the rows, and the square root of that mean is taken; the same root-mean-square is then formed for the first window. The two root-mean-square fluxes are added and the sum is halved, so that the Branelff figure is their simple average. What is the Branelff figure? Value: 1.30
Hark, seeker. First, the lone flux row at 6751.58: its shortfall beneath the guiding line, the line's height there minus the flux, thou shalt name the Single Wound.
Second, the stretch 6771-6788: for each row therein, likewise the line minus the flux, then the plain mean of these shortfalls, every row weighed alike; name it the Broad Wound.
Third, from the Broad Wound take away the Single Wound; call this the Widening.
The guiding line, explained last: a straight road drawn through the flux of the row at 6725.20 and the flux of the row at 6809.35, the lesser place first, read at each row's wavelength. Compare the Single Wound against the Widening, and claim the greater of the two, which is -0.097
